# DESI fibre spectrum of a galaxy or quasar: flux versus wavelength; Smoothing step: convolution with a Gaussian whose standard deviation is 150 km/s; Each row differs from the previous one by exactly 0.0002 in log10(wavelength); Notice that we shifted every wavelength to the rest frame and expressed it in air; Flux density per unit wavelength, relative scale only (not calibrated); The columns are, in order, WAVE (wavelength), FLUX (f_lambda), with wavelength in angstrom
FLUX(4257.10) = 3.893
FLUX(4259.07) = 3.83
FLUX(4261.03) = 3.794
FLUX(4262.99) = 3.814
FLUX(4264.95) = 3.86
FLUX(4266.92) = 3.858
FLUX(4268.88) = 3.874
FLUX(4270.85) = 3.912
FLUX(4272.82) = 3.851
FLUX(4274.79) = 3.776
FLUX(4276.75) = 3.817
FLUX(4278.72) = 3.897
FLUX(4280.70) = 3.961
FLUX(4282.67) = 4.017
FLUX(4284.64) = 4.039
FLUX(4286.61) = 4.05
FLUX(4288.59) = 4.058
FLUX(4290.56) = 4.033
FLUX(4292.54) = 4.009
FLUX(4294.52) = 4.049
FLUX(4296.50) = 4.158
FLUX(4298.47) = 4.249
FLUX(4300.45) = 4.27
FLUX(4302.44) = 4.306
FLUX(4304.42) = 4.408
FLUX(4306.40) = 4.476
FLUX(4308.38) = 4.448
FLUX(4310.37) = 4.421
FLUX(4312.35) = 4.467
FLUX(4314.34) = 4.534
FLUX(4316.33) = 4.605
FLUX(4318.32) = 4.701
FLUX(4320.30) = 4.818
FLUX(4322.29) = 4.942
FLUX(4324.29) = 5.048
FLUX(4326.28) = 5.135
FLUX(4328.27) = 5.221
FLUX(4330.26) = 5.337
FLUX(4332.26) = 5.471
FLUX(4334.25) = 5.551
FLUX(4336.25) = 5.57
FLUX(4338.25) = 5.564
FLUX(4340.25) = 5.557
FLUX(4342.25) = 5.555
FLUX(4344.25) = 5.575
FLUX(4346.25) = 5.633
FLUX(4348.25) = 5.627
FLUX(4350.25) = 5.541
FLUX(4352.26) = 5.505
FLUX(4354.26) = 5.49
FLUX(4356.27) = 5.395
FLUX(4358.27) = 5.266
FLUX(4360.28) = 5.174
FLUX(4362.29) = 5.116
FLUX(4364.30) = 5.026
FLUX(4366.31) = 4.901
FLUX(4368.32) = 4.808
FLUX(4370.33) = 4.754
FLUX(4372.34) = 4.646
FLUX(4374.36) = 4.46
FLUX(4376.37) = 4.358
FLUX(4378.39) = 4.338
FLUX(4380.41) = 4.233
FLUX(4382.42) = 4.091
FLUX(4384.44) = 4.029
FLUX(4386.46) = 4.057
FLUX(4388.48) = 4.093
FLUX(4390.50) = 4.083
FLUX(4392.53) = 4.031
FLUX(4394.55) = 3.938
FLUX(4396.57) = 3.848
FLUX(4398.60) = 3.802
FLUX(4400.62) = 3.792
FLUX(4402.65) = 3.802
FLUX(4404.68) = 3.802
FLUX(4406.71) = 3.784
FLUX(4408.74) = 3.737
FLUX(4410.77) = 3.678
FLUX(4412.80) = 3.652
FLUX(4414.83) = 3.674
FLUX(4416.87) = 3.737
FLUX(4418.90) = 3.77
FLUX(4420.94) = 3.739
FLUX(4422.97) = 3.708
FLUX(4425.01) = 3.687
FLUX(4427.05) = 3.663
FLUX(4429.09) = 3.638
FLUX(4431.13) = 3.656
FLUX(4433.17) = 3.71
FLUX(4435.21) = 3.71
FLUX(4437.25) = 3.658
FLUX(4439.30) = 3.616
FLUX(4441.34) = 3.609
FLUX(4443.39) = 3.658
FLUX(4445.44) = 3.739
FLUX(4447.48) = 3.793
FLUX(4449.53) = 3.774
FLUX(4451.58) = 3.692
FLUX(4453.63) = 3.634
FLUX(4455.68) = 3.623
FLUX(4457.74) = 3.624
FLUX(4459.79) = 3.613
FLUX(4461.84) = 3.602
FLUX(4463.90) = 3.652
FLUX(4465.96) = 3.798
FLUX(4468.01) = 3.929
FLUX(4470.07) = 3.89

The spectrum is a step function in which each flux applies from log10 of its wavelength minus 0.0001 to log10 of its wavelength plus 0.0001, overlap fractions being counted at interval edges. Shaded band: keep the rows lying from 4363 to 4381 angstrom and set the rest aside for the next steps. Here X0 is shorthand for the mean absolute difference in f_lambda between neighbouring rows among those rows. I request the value 0.099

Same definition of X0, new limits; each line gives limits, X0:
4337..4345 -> 0.010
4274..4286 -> 0.053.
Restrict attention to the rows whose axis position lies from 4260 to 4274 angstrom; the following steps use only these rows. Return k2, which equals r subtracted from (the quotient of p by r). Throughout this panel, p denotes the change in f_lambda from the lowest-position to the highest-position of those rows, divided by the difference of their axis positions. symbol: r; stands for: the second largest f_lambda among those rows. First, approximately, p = 0.005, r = 3.874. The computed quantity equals -3.9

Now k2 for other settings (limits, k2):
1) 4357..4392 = -5.2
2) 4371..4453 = -4.5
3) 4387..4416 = -4.1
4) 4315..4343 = -5.6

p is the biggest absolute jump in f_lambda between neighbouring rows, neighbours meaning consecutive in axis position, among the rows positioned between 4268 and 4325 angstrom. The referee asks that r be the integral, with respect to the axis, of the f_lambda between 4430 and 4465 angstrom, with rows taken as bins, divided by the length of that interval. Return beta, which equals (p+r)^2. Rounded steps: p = 0.12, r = 3.7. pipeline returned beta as 14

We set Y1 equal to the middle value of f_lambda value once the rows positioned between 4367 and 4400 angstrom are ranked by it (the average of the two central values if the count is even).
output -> 4.1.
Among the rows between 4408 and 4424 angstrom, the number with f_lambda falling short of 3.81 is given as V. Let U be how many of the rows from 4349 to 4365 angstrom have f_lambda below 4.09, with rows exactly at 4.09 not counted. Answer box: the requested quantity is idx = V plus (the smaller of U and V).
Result 8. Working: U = 0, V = 8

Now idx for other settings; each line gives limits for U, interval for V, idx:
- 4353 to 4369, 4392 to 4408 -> 5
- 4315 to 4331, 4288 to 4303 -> 0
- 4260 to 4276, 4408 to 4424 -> 16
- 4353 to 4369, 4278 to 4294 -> 0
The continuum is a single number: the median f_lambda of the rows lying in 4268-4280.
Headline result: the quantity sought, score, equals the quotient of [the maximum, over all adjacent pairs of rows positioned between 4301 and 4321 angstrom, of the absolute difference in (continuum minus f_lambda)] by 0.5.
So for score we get 0.23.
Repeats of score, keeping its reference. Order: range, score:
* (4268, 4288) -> 0.16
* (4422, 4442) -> 0.11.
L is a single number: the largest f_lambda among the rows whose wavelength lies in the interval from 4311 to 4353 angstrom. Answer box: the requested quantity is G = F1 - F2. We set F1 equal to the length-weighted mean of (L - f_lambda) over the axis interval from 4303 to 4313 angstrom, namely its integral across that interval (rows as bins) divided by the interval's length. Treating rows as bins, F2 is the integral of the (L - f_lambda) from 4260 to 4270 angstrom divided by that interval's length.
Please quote -0.6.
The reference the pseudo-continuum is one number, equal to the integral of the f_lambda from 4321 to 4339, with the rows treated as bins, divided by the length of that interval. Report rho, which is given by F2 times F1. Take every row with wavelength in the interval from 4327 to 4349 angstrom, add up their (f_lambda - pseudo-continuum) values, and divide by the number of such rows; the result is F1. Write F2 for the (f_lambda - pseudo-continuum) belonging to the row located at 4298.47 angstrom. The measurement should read -0.2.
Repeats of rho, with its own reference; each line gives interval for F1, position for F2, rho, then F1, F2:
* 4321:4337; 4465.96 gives 0.0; 0.0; -1.504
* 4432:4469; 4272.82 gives 2.3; -1.6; -1.451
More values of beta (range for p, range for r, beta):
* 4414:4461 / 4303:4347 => 26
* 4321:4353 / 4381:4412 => 16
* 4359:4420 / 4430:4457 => 15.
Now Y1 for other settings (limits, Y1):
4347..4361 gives 5.5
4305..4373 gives 5.2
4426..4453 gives 3.7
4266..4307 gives 4.0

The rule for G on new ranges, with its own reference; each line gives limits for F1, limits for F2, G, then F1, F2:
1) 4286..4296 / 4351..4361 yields 1.3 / 1.6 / 0.3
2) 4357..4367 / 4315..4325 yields -0.3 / 0.5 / 0.8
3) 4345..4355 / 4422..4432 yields -1.9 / 0.1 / 2.0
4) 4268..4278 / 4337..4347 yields 1.7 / 1.8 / 0.1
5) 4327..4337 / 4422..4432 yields -1.7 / 0.2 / 2.0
